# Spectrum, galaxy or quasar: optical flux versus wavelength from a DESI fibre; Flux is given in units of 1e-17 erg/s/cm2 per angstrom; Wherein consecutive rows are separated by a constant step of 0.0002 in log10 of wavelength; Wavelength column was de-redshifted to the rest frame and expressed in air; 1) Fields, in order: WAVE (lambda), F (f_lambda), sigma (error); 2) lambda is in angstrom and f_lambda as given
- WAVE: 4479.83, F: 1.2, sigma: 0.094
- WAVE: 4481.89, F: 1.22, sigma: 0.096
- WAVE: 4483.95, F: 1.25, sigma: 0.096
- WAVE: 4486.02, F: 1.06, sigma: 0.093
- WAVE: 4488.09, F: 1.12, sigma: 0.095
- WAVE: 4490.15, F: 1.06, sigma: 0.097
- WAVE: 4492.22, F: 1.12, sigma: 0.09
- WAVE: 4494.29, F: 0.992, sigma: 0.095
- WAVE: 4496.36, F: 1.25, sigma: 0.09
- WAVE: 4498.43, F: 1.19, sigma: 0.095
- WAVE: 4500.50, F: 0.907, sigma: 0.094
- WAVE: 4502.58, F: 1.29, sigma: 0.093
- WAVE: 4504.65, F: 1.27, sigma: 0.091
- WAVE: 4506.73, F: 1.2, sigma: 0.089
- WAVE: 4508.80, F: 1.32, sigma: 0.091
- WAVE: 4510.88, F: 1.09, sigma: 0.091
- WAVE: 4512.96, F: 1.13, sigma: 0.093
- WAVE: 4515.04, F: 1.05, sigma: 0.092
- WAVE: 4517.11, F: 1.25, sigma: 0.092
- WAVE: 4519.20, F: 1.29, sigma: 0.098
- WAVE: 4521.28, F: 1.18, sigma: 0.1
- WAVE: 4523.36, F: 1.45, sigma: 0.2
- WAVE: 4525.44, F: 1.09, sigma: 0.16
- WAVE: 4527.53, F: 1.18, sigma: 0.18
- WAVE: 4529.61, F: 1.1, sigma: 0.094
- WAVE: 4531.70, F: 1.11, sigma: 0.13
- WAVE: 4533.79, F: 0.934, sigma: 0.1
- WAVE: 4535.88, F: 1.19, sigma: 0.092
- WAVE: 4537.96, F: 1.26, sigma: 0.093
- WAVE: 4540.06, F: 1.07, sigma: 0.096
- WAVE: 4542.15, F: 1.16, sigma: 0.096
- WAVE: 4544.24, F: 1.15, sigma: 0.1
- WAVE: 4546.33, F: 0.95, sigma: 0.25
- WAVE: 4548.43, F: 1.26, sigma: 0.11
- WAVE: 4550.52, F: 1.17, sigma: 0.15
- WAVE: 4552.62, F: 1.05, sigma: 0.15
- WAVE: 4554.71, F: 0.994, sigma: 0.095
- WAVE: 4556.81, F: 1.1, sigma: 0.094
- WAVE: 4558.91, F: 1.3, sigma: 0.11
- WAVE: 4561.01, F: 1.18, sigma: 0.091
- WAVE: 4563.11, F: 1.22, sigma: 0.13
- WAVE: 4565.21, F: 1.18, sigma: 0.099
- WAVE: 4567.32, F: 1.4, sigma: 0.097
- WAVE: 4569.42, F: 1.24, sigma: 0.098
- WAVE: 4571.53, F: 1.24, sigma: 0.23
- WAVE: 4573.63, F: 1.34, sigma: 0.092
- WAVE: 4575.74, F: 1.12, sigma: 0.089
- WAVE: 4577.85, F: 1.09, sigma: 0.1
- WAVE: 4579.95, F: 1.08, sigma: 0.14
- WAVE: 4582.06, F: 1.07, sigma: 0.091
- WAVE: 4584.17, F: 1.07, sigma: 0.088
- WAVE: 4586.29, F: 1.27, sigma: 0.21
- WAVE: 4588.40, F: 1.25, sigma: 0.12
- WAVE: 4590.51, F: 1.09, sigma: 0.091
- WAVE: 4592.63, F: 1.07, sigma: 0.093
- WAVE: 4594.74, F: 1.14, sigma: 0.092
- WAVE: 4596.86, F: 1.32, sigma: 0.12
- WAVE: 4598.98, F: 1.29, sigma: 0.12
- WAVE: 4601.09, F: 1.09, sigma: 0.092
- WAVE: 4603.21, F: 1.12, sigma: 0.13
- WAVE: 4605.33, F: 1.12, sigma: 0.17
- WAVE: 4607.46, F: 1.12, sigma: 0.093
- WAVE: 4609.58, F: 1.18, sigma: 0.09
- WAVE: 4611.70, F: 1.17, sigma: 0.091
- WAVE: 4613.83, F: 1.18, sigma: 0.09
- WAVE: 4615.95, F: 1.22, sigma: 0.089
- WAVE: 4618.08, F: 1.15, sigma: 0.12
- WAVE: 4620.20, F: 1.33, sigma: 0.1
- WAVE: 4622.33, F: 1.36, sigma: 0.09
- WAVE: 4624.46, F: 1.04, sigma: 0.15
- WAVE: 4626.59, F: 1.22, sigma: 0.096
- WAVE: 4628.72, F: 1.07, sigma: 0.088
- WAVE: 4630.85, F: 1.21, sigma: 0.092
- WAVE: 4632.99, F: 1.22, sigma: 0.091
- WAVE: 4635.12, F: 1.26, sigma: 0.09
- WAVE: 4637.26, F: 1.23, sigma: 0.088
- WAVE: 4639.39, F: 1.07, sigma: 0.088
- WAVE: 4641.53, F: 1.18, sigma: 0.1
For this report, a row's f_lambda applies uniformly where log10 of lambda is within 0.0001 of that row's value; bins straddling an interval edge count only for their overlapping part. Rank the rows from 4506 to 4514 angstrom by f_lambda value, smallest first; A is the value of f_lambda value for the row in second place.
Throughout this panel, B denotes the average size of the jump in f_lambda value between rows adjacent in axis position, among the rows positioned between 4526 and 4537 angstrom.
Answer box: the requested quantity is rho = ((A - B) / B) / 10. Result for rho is 0.77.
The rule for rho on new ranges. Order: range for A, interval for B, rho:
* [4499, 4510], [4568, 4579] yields 1.27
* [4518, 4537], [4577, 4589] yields 2.17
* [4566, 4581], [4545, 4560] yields 0.64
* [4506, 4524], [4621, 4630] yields 0.40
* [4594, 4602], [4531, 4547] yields 0.70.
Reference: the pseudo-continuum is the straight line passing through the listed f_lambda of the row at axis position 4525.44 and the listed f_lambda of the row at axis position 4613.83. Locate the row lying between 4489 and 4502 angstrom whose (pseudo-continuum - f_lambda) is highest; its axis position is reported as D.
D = 4500.50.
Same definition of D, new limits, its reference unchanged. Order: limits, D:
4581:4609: 4592.63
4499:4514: 4500.50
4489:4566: 4533.79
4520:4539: 4533.79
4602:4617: 4607.46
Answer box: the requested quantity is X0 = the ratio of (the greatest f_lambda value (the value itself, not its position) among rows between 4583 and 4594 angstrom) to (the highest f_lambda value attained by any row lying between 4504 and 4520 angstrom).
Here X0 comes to 0.96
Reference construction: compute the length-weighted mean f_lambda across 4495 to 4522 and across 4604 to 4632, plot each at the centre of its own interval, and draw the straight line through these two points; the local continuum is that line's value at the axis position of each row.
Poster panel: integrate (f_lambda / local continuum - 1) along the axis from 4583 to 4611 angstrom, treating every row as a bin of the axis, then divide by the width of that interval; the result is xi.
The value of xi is -0.016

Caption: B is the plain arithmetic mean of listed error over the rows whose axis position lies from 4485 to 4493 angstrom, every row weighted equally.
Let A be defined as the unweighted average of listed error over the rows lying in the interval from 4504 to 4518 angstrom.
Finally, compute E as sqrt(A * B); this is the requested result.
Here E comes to 0.093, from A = 0.091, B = 0.094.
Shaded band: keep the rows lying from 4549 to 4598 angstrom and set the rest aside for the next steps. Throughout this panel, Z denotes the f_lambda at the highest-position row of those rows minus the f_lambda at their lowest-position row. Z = 0.15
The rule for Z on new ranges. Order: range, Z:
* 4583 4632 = 0.14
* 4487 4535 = -0.19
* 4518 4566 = -0.11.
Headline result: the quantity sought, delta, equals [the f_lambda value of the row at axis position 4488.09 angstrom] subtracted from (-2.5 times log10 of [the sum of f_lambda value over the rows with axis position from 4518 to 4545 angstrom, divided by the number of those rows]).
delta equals -1.29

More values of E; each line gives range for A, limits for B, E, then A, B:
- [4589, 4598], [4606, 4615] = 0.095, 0.099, 0.091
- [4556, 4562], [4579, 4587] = 0.114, 0.098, 0.132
